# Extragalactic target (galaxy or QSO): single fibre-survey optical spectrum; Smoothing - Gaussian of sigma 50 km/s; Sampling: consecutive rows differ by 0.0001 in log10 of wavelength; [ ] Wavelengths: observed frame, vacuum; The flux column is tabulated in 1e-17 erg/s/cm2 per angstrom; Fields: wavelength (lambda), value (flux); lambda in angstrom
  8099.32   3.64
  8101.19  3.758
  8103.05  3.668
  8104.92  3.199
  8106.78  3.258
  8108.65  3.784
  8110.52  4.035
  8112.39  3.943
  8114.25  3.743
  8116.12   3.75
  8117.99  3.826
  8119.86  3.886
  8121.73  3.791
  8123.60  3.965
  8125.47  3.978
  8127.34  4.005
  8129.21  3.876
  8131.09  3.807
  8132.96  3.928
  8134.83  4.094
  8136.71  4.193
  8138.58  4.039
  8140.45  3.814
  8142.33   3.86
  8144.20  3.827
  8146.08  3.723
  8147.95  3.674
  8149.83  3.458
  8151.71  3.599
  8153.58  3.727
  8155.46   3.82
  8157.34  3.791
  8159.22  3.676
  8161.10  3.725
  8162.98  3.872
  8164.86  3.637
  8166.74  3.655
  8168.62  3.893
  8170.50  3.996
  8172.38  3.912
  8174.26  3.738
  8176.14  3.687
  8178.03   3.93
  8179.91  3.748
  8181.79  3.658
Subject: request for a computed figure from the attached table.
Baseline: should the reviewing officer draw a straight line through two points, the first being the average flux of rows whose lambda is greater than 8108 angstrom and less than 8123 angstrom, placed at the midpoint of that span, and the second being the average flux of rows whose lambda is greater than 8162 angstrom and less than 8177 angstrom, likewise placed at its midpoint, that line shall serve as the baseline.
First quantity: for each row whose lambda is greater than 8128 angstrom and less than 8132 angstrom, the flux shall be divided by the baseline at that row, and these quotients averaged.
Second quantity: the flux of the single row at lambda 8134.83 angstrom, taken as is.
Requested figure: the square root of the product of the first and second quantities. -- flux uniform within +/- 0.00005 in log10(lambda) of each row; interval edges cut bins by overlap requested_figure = 2.026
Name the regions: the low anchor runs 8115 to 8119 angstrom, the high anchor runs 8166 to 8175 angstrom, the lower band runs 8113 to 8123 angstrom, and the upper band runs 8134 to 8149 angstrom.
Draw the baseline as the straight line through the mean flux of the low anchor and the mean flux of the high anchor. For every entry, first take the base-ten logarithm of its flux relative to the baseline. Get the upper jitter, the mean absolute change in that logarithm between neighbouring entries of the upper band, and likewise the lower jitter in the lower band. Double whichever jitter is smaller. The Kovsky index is 0.013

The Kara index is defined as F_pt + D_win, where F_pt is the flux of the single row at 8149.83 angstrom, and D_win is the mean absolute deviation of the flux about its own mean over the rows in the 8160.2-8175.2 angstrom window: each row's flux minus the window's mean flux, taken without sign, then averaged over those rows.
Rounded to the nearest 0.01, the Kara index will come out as 3.57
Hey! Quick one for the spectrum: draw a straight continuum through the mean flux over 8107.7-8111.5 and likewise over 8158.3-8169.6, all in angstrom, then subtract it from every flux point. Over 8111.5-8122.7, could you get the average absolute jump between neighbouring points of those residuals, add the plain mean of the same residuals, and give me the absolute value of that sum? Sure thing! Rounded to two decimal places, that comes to 0.03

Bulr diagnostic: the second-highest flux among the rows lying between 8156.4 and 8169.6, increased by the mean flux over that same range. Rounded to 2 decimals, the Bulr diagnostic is 7.62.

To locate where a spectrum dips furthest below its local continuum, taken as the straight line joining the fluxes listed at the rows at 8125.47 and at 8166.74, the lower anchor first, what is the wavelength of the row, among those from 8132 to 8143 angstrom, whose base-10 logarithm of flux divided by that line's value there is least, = 8140.45 angstrom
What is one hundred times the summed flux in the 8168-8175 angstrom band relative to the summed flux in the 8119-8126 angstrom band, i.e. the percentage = 99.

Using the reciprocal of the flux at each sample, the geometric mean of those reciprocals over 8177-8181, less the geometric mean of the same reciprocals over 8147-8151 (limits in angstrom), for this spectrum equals -0.020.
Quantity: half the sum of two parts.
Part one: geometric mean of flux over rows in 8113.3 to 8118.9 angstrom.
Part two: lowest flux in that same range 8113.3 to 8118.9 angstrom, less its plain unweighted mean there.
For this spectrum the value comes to 1.87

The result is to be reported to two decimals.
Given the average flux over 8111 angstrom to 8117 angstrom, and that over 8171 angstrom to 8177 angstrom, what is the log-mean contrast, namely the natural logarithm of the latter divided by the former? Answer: -0.01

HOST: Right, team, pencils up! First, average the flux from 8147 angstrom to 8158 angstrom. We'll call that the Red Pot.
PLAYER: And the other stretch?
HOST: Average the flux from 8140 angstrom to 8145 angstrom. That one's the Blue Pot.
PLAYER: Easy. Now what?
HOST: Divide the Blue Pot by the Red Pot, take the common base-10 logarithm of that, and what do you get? 0.018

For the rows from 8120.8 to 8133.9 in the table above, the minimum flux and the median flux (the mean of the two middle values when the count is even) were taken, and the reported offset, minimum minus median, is -0.14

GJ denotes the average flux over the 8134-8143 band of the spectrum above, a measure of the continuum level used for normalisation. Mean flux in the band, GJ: 4.00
